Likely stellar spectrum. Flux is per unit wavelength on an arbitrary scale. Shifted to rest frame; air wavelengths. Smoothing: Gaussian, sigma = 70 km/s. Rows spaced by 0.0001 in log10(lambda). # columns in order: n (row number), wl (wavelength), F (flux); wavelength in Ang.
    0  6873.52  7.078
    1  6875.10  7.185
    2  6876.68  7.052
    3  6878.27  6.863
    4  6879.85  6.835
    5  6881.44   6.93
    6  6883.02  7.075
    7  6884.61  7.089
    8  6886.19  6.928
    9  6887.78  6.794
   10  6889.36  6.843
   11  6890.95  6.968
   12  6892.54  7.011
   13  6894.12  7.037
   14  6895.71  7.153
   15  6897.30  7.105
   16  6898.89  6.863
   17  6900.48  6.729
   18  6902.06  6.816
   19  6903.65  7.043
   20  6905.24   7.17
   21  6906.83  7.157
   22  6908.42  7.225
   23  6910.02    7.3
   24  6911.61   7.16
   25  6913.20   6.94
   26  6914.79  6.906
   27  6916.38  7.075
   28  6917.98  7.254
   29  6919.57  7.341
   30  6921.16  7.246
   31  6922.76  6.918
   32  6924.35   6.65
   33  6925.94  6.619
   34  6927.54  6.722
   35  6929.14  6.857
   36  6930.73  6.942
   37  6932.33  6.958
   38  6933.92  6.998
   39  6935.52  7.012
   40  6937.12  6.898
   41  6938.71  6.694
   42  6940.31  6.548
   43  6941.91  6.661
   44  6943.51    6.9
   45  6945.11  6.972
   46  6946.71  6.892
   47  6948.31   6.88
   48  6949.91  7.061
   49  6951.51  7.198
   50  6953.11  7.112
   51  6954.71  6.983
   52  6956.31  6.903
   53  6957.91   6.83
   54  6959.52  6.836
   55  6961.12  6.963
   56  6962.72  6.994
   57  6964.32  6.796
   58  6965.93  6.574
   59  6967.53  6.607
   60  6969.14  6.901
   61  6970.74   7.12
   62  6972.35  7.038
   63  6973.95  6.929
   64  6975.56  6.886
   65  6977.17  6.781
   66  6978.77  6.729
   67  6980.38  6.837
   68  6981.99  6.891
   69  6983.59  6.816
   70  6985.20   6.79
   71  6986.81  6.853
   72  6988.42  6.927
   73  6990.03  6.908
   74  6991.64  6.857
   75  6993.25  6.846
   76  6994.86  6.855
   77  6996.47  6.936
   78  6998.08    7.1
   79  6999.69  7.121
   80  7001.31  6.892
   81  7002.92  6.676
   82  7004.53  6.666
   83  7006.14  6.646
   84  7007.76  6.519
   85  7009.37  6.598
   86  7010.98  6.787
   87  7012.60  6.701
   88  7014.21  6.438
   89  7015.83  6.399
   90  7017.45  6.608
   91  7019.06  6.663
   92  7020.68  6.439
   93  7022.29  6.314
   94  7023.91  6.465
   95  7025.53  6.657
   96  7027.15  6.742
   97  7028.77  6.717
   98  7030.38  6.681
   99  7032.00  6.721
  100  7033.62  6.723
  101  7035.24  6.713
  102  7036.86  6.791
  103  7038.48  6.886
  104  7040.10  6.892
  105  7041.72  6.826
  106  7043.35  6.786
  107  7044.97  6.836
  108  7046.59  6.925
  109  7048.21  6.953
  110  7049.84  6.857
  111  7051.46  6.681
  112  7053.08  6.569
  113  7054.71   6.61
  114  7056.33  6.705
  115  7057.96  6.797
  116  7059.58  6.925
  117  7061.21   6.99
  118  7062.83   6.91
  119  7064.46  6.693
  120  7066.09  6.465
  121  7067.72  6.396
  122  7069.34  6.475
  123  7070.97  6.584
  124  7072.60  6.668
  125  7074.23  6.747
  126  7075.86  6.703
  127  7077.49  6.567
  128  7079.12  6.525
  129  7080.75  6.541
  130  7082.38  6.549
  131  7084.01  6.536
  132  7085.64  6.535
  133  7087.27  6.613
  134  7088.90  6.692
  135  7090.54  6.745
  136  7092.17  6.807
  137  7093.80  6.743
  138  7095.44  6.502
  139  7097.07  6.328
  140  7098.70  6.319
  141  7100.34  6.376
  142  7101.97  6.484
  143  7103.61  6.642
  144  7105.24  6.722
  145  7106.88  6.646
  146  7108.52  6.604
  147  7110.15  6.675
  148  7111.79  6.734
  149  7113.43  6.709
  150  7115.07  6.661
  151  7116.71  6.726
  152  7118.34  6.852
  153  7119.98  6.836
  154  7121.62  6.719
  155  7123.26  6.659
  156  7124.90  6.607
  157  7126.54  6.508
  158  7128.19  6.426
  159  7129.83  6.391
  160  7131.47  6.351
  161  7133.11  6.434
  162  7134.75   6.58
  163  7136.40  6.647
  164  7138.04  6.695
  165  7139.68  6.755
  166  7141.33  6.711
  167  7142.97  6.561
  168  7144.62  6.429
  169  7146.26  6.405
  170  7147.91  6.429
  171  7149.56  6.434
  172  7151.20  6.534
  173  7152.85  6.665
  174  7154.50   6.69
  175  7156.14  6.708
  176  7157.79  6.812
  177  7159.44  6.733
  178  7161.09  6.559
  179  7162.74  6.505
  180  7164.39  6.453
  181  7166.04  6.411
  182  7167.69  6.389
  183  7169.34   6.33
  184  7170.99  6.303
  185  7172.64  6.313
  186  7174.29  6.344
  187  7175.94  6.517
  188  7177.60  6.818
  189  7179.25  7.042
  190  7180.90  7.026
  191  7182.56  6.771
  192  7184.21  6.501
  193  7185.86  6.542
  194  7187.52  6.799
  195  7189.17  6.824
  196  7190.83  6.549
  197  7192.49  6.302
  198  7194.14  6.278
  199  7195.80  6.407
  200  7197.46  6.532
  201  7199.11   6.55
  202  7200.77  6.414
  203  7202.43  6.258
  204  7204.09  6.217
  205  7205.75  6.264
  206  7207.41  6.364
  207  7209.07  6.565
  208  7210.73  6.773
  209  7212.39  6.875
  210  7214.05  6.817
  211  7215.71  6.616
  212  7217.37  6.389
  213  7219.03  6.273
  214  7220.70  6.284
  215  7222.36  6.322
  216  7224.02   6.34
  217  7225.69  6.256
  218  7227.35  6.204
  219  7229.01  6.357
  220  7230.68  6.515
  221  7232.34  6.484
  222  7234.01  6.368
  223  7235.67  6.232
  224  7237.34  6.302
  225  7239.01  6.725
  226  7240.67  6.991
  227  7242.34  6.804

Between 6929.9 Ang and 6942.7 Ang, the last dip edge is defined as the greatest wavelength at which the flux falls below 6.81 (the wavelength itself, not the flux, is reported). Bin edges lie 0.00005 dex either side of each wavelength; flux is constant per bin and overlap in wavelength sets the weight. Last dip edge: 6941.91 Ang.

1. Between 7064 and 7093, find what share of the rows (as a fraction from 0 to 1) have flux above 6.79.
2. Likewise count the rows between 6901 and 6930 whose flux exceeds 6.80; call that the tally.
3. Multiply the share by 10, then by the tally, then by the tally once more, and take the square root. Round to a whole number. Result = 11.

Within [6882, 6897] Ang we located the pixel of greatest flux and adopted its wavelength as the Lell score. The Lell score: 6895.71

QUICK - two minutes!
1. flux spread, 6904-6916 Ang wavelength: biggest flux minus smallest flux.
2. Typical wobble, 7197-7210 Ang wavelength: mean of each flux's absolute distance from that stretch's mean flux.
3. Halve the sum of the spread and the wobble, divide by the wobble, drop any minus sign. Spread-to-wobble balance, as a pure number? 2.1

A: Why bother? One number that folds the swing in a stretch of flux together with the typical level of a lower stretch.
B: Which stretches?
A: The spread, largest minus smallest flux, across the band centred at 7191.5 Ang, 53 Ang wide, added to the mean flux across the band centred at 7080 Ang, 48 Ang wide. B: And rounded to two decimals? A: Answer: 7.44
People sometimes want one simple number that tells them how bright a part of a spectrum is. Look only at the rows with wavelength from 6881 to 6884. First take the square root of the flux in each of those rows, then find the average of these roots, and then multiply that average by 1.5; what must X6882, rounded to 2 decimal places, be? 3.97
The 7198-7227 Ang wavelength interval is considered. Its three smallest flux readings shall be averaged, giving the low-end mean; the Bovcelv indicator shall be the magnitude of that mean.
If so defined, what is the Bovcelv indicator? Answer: 6.24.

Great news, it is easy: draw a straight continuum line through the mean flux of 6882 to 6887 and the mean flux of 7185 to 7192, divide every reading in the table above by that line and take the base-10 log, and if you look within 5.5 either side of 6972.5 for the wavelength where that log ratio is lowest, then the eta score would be 6967.53 Ang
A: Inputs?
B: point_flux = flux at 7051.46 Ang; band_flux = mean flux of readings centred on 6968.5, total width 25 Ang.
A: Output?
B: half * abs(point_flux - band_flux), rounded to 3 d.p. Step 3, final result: 0.088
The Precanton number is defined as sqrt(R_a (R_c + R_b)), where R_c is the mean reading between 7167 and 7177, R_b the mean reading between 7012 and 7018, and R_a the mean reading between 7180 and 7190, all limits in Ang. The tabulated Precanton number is 9.33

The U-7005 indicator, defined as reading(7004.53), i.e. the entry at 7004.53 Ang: 6.666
